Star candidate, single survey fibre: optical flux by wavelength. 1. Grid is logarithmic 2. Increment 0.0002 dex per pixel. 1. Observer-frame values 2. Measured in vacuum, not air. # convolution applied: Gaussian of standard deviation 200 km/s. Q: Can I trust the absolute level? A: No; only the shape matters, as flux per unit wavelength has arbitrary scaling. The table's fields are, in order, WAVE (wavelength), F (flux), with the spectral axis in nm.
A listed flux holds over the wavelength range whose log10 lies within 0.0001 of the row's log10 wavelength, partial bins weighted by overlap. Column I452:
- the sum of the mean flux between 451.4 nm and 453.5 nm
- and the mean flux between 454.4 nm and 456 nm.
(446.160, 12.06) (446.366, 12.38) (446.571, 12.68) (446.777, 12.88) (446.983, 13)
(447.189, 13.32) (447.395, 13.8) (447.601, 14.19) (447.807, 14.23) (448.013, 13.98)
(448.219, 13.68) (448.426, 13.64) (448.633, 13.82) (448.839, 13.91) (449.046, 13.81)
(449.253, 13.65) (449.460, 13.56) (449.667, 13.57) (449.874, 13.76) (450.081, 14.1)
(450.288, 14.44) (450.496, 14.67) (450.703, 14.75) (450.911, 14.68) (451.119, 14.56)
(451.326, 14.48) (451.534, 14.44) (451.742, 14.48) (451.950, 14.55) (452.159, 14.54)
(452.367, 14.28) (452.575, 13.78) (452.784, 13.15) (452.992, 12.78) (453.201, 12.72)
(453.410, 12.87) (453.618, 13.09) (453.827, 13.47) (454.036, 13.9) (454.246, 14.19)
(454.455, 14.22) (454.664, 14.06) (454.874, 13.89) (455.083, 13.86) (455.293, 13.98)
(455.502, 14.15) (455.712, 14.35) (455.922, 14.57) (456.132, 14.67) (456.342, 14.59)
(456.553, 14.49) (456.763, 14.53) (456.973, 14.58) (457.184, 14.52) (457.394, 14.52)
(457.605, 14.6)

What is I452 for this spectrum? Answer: 27.9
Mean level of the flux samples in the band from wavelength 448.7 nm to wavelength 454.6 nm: 13.9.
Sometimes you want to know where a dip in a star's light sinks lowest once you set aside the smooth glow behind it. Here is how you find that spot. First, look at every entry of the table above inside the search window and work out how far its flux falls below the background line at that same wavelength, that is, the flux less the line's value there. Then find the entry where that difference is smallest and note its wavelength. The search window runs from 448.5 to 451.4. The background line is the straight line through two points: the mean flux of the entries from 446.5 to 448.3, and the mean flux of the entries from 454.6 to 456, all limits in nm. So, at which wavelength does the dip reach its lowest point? 449.667 nm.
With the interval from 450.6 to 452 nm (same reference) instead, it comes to 451.534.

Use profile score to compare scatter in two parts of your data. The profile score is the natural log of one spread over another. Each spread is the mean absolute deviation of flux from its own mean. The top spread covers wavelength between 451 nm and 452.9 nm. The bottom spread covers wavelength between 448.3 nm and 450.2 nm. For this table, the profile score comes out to 0.94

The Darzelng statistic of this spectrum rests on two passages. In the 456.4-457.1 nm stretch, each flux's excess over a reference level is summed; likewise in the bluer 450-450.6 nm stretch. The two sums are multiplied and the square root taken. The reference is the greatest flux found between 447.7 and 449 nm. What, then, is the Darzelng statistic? 0.69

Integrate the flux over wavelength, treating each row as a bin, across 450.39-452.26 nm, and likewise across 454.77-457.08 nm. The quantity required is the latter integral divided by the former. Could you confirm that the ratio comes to 1.2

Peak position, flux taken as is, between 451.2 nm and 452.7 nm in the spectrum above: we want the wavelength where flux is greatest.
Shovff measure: 451.950 nm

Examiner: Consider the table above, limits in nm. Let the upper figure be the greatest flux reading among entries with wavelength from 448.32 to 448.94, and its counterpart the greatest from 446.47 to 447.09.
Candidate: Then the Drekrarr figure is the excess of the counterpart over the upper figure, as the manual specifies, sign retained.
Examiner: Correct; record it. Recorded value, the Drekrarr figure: -0.9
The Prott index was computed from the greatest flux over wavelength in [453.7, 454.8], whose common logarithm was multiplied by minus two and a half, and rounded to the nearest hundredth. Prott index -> -2.88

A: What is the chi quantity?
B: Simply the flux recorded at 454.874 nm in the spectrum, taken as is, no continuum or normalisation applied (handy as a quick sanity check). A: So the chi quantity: 13.89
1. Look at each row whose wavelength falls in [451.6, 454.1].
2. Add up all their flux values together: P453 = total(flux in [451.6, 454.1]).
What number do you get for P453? 164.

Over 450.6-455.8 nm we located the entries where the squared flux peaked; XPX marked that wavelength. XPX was 450.703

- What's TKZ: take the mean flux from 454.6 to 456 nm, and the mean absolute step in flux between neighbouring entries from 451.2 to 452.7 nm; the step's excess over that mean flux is -14.0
